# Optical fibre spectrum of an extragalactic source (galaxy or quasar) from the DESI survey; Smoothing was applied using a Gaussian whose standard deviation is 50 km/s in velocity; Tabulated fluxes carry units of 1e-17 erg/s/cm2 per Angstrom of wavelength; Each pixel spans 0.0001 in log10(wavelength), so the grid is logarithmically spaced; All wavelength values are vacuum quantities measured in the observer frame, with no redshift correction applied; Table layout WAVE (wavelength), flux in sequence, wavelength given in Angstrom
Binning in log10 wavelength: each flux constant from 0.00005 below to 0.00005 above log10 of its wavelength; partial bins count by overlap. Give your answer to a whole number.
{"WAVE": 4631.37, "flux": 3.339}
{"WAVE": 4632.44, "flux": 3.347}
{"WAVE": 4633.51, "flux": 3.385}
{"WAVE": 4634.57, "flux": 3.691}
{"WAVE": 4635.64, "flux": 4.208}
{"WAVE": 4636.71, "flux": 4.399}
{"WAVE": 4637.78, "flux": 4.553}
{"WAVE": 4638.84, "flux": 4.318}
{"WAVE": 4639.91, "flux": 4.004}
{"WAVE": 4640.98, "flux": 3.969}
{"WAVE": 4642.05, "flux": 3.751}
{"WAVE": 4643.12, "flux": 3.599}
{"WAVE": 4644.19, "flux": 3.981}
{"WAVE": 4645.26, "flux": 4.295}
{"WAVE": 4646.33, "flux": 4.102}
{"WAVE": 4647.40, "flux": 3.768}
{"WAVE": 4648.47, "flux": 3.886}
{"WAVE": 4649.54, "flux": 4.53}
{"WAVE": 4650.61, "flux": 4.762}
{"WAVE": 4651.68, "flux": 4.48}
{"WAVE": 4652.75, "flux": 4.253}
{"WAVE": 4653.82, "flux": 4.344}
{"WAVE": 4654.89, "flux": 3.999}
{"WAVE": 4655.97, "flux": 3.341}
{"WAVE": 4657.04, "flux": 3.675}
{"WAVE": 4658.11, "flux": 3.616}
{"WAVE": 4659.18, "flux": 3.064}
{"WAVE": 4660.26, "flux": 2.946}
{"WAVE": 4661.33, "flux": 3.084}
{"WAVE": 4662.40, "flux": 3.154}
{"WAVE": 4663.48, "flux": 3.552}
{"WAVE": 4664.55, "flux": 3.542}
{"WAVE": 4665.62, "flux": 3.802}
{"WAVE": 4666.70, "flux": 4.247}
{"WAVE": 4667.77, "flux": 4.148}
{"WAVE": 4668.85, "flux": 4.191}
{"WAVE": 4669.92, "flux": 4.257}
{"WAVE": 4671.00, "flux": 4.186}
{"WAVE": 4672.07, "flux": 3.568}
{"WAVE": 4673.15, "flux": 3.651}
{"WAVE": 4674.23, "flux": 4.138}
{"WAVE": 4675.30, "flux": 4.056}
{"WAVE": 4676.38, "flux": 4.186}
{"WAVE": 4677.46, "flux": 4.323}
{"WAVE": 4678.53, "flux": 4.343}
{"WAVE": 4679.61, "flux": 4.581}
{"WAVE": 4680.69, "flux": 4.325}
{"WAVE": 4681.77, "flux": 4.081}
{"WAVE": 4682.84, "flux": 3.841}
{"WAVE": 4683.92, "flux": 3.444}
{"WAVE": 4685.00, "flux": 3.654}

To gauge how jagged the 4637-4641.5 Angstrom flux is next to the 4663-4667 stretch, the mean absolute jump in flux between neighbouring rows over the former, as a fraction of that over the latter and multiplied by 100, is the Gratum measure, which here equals 82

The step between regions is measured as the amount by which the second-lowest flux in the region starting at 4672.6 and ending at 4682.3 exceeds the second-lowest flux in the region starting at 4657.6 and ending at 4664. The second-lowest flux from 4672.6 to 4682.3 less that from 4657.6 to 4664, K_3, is 1.0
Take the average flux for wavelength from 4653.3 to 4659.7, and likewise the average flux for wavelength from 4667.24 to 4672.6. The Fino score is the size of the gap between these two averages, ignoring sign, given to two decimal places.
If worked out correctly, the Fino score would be 0.40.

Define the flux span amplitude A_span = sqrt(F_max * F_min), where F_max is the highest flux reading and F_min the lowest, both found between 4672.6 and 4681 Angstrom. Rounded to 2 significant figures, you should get 4.1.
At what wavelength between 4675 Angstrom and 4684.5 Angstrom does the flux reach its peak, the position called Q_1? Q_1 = 4679.61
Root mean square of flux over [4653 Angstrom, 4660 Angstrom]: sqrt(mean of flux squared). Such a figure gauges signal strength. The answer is 3.70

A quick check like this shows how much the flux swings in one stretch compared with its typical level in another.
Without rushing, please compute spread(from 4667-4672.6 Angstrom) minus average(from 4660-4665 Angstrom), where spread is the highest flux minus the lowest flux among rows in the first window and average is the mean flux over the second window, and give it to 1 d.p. -2.6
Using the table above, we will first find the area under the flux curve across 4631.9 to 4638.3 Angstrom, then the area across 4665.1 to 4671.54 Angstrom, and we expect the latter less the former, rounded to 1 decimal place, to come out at 1.5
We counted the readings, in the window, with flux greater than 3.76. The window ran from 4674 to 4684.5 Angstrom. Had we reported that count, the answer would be 9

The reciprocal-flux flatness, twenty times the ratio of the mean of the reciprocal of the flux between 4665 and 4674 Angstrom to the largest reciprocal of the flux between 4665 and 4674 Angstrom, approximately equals 17.9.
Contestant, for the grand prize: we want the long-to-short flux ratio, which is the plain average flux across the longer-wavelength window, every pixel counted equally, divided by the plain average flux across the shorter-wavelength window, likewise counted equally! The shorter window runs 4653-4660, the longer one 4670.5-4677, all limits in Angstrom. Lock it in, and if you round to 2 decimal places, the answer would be 1.08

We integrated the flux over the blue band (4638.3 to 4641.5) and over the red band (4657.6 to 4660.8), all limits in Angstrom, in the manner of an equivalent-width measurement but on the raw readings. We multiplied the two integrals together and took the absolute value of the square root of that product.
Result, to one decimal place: 11.6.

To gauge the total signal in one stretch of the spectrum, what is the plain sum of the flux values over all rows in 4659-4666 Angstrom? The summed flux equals 23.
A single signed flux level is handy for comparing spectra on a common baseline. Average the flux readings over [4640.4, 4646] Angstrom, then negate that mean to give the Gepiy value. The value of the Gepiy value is -3.9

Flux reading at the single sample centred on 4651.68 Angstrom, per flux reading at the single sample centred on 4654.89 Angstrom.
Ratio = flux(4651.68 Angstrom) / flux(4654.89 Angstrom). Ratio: 1.1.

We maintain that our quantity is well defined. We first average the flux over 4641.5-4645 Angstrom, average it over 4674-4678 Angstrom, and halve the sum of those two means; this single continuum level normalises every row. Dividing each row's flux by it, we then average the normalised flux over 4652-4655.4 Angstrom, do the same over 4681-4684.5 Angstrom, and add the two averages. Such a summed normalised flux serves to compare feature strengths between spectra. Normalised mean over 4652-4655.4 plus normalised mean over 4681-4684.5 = 2.01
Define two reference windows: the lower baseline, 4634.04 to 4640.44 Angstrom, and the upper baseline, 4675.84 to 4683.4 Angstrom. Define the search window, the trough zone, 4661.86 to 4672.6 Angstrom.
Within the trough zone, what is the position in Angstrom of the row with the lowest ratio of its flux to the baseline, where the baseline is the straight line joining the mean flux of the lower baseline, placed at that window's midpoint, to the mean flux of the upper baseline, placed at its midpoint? 4662.40 Angstrom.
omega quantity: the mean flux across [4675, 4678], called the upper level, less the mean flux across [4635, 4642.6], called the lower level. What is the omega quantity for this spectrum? 0.0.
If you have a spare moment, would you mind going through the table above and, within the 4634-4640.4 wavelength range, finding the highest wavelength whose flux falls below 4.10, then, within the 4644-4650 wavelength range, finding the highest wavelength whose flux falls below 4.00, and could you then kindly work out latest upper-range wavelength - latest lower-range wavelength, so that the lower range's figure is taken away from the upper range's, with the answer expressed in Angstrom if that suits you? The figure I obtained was 8.6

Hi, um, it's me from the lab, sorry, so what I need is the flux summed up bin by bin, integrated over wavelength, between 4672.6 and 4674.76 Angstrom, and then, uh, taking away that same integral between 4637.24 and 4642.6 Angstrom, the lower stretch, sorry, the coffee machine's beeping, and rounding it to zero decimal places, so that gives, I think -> -14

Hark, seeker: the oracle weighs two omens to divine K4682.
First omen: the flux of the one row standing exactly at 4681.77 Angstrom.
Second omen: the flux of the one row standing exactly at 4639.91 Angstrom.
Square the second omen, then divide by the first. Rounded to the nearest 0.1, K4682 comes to 3.9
